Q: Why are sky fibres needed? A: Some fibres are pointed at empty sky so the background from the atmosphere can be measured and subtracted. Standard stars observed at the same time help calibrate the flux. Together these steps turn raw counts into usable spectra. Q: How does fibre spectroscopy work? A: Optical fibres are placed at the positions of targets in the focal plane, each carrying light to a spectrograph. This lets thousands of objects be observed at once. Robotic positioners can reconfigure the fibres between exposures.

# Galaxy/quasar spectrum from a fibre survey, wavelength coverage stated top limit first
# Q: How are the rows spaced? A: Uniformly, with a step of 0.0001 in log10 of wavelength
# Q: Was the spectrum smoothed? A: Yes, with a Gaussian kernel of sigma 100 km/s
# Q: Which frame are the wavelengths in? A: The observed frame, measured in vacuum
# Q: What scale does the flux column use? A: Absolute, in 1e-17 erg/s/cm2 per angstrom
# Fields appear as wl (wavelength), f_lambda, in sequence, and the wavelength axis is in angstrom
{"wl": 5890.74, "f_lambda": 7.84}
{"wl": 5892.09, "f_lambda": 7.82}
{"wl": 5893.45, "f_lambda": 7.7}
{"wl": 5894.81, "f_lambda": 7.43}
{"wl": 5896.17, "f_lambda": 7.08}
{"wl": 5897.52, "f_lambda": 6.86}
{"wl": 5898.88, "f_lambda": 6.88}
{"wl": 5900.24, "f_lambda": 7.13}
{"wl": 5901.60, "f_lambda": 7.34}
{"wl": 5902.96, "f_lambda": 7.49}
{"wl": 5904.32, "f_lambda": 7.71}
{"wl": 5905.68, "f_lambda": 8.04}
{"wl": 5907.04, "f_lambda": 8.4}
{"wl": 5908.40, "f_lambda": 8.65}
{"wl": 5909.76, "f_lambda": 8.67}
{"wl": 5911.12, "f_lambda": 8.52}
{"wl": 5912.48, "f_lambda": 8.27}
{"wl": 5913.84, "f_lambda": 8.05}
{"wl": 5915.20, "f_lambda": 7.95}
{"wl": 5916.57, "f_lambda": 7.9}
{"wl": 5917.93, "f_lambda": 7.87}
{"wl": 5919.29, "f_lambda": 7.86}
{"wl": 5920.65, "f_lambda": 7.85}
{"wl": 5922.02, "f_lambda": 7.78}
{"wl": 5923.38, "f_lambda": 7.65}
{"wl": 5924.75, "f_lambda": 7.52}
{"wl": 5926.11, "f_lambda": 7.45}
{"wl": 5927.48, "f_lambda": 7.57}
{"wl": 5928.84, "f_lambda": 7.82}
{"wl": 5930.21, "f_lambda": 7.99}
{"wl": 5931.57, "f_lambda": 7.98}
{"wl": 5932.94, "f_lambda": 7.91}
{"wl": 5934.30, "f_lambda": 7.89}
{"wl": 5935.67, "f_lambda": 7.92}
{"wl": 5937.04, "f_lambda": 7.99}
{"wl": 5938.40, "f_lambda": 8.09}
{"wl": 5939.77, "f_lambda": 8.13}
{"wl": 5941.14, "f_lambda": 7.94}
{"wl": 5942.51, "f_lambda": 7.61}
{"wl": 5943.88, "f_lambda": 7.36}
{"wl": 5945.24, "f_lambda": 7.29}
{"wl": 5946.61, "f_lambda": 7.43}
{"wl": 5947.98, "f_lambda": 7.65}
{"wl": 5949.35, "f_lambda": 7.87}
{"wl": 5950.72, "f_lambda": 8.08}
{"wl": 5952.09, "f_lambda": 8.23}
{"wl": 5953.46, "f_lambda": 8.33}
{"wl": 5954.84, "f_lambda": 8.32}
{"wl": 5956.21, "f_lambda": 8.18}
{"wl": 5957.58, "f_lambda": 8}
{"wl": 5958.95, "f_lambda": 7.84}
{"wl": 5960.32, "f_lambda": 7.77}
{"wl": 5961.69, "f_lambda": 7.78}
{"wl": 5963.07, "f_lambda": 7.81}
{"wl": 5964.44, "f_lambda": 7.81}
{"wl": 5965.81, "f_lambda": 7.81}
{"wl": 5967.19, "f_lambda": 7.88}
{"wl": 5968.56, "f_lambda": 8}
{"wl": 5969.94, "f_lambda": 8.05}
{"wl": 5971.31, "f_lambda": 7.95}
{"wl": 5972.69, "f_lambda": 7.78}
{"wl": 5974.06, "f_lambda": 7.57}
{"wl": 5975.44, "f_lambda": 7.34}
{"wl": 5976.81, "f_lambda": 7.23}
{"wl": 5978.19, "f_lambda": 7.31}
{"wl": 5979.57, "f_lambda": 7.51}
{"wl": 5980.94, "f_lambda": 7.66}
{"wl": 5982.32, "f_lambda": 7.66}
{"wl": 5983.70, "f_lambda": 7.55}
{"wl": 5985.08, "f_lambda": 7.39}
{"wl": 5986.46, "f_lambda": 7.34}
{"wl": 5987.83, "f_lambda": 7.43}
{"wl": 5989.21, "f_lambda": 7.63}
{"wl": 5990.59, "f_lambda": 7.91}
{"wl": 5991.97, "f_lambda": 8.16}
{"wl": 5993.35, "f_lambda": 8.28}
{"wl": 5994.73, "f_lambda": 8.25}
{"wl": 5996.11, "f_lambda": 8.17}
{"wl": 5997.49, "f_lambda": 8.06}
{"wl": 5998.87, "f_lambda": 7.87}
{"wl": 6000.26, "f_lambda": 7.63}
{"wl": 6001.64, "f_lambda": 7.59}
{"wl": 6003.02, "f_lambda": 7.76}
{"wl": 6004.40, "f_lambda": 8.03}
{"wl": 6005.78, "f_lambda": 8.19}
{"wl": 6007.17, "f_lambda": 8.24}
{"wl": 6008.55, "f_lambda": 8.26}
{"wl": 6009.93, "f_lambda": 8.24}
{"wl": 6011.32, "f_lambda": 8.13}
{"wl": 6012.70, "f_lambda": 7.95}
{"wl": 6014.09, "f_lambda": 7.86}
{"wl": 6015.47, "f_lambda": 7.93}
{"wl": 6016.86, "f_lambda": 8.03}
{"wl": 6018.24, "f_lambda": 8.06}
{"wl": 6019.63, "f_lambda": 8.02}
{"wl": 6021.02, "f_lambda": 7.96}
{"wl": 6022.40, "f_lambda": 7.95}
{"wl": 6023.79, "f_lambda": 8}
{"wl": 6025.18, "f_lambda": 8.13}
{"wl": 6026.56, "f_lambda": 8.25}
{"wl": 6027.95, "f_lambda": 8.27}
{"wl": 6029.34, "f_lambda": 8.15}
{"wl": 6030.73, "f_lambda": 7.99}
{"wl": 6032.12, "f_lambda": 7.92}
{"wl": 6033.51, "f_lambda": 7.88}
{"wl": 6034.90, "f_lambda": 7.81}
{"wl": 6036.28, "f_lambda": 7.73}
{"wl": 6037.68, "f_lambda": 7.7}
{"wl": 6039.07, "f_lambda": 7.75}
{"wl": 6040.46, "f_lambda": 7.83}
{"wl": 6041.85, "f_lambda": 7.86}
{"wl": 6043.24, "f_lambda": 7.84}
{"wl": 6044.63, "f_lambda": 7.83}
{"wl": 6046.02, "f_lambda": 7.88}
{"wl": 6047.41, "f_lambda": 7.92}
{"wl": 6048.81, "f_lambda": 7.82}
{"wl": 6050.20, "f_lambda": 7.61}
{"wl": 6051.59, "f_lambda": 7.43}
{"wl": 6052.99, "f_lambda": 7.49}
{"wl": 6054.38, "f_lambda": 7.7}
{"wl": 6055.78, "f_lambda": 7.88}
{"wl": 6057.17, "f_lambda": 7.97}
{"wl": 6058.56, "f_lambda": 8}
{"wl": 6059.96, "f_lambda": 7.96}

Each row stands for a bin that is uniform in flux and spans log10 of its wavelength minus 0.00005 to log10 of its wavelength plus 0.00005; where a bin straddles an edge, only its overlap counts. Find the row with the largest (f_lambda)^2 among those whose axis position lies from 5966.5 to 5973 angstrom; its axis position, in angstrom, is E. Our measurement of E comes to 5969.94 angstrom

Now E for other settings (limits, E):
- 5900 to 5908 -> 5907.04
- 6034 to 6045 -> 6041.85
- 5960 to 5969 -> 5968.56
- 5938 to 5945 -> 5939.77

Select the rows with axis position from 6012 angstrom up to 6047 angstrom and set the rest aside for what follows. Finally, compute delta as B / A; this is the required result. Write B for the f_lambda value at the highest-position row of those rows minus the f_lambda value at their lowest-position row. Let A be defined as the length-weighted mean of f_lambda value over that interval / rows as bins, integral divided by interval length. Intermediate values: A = 7.94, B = -0.1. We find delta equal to -0.01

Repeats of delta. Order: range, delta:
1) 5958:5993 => 0.04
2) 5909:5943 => -0.13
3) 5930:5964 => -0.02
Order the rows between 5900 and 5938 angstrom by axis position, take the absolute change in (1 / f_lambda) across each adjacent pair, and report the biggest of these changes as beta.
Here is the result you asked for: 0.0053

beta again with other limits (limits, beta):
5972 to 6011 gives 0.0046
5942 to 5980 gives 0.0045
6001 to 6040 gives 0.0043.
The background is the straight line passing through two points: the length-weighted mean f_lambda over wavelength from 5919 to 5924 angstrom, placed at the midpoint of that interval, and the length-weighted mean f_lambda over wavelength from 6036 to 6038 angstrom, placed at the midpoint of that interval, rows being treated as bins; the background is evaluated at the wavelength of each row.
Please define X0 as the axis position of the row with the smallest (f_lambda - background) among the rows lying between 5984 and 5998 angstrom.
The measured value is 5986.46 angstrom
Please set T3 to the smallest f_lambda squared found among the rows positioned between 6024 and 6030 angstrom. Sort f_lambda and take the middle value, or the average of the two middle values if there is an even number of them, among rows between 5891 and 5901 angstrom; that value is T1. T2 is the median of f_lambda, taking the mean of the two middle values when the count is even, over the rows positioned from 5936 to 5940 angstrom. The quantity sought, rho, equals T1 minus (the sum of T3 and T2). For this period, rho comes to -67.1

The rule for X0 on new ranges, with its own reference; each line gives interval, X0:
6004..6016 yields 6014.09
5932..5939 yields 5934.30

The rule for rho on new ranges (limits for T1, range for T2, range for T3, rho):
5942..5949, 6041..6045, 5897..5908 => -47.5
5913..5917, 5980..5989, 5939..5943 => -57.5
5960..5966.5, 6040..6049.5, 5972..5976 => -53.9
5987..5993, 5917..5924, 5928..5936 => -61.2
